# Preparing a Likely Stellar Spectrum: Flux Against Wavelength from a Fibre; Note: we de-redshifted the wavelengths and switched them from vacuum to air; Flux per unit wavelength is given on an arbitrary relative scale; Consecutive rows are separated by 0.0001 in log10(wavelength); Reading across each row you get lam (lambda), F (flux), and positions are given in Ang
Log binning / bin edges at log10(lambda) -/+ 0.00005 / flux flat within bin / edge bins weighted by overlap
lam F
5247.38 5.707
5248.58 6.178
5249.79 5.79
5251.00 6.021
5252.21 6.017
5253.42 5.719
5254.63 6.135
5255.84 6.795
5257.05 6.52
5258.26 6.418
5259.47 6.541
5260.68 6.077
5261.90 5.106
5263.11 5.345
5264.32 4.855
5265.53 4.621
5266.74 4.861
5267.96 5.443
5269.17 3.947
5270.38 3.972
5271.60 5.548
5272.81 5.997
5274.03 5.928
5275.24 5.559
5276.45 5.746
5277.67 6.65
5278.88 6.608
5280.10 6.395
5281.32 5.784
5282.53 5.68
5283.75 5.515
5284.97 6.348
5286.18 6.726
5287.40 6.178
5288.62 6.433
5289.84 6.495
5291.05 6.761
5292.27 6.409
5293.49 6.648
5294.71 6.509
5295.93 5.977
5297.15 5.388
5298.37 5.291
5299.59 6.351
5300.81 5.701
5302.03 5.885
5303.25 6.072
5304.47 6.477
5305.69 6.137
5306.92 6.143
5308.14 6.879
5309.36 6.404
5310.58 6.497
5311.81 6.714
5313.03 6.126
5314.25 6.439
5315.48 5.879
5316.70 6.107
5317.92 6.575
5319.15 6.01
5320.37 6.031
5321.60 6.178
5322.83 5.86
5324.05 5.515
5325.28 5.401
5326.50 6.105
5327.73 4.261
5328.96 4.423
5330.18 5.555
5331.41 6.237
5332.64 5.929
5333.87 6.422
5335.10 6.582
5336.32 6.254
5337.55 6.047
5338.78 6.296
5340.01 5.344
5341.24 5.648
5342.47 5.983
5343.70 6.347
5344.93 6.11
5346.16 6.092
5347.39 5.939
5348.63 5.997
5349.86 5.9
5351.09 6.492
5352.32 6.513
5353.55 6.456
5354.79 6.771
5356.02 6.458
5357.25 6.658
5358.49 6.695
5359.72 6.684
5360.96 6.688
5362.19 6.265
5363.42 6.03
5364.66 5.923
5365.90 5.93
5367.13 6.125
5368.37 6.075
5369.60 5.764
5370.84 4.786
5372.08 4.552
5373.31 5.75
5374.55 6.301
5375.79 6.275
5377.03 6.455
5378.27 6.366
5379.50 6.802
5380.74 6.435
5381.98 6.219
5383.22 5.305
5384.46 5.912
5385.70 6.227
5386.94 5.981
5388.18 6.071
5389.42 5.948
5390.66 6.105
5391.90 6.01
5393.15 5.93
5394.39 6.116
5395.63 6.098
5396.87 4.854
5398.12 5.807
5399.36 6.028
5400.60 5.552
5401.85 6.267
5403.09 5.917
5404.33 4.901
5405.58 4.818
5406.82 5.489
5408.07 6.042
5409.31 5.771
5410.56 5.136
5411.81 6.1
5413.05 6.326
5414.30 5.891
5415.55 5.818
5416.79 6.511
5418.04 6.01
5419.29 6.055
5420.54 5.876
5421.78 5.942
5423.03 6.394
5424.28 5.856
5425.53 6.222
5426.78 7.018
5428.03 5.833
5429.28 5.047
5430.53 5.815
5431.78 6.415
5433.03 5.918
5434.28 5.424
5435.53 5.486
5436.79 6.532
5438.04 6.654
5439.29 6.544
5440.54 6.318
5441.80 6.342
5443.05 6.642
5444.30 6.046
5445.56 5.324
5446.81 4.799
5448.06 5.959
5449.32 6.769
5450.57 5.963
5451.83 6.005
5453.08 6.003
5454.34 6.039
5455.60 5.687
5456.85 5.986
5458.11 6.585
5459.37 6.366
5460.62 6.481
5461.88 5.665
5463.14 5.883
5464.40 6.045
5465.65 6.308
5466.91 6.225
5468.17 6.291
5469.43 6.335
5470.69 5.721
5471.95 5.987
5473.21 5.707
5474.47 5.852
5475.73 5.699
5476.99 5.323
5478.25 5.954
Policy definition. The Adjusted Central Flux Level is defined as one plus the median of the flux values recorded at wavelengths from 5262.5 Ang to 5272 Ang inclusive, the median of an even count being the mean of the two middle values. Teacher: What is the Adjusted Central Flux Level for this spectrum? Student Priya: 5.86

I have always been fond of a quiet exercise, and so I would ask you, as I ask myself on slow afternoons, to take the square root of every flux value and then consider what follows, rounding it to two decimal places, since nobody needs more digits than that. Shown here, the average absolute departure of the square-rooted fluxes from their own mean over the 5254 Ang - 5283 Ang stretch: 0.14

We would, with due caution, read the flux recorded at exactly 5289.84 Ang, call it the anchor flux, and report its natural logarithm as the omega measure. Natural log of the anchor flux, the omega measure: 1.87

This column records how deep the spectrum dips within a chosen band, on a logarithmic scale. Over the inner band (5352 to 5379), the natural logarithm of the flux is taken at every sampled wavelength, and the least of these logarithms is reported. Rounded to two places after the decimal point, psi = 1.52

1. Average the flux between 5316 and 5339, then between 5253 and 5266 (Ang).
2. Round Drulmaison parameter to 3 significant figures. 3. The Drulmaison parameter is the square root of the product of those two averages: 5.86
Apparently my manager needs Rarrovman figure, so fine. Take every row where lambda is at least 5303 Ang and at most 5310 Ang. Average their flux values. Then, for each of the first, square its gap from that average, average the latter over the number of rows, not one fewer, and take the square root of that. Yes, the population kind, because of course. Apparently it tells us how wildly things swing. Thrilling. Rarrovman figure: 0.28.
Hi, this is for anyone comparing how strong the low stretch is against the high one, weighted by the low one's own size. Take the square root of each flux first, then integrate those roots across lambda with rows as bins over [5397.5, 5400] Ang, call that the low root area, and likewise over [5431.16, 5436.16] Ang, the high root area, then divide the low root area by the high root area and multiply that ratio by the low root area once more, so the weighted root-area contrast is 3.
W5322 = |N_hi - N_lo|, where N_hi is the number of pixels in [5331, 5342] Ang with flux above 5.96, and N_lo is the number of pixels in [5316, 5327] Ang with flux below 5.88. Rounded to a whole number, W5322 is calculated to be 3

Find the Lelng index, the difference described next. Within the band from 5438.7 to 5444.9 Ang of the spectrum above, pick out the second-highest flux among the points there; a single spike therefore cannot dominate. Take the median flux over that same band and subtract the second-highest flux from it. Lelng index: -0.20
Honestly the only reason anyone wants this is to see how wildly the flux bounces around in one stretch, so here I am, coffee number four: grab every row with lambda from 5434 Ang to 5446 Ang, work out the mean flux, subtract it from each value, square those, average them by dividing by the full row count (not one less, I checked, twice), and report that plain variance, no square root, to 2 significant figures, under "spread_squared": 0.25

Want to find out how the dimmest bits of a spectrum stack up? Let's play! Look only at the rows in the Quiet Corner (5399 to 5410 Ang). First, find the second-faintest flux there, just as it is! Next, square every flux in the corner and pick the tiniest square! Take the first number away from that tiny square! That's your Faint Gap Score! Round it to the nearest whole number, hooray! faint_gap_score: 18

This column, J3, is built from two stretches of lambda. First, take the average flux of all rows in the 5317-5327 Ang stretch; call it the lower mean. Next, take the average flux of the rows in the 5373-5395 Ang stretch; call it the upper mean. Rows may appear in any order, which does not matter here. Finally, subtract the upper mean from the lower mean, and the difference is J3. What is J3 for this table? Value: -0.2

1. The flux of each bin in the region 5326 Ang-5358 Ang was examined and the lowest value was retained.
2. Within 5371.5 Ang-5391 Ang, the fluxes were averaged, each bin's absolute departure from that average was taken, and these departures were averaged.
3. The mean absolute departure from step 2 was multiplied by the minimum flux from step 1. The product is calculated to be 1.5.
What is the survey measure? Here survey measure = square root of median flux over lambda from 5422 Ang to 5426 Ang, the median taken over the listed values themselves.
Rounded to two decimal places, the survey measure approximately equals 2.49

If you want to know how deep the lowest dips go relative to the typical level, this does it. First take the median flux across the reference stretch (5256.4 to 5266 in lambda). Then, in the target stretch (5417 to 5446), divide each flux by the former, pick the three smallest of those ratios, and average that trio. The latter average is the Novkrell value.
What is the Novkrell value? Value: 0.92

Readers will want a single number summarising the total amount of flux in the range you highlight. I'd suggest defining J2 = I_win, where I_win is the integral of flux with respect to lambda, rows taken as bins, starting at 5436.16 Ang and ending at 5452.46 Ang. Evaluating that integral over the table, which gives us 100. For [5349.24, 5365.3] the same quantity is 103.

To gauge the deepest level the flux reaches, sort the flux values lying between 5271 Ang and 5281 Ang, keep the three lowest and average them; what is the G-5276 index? 5.6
